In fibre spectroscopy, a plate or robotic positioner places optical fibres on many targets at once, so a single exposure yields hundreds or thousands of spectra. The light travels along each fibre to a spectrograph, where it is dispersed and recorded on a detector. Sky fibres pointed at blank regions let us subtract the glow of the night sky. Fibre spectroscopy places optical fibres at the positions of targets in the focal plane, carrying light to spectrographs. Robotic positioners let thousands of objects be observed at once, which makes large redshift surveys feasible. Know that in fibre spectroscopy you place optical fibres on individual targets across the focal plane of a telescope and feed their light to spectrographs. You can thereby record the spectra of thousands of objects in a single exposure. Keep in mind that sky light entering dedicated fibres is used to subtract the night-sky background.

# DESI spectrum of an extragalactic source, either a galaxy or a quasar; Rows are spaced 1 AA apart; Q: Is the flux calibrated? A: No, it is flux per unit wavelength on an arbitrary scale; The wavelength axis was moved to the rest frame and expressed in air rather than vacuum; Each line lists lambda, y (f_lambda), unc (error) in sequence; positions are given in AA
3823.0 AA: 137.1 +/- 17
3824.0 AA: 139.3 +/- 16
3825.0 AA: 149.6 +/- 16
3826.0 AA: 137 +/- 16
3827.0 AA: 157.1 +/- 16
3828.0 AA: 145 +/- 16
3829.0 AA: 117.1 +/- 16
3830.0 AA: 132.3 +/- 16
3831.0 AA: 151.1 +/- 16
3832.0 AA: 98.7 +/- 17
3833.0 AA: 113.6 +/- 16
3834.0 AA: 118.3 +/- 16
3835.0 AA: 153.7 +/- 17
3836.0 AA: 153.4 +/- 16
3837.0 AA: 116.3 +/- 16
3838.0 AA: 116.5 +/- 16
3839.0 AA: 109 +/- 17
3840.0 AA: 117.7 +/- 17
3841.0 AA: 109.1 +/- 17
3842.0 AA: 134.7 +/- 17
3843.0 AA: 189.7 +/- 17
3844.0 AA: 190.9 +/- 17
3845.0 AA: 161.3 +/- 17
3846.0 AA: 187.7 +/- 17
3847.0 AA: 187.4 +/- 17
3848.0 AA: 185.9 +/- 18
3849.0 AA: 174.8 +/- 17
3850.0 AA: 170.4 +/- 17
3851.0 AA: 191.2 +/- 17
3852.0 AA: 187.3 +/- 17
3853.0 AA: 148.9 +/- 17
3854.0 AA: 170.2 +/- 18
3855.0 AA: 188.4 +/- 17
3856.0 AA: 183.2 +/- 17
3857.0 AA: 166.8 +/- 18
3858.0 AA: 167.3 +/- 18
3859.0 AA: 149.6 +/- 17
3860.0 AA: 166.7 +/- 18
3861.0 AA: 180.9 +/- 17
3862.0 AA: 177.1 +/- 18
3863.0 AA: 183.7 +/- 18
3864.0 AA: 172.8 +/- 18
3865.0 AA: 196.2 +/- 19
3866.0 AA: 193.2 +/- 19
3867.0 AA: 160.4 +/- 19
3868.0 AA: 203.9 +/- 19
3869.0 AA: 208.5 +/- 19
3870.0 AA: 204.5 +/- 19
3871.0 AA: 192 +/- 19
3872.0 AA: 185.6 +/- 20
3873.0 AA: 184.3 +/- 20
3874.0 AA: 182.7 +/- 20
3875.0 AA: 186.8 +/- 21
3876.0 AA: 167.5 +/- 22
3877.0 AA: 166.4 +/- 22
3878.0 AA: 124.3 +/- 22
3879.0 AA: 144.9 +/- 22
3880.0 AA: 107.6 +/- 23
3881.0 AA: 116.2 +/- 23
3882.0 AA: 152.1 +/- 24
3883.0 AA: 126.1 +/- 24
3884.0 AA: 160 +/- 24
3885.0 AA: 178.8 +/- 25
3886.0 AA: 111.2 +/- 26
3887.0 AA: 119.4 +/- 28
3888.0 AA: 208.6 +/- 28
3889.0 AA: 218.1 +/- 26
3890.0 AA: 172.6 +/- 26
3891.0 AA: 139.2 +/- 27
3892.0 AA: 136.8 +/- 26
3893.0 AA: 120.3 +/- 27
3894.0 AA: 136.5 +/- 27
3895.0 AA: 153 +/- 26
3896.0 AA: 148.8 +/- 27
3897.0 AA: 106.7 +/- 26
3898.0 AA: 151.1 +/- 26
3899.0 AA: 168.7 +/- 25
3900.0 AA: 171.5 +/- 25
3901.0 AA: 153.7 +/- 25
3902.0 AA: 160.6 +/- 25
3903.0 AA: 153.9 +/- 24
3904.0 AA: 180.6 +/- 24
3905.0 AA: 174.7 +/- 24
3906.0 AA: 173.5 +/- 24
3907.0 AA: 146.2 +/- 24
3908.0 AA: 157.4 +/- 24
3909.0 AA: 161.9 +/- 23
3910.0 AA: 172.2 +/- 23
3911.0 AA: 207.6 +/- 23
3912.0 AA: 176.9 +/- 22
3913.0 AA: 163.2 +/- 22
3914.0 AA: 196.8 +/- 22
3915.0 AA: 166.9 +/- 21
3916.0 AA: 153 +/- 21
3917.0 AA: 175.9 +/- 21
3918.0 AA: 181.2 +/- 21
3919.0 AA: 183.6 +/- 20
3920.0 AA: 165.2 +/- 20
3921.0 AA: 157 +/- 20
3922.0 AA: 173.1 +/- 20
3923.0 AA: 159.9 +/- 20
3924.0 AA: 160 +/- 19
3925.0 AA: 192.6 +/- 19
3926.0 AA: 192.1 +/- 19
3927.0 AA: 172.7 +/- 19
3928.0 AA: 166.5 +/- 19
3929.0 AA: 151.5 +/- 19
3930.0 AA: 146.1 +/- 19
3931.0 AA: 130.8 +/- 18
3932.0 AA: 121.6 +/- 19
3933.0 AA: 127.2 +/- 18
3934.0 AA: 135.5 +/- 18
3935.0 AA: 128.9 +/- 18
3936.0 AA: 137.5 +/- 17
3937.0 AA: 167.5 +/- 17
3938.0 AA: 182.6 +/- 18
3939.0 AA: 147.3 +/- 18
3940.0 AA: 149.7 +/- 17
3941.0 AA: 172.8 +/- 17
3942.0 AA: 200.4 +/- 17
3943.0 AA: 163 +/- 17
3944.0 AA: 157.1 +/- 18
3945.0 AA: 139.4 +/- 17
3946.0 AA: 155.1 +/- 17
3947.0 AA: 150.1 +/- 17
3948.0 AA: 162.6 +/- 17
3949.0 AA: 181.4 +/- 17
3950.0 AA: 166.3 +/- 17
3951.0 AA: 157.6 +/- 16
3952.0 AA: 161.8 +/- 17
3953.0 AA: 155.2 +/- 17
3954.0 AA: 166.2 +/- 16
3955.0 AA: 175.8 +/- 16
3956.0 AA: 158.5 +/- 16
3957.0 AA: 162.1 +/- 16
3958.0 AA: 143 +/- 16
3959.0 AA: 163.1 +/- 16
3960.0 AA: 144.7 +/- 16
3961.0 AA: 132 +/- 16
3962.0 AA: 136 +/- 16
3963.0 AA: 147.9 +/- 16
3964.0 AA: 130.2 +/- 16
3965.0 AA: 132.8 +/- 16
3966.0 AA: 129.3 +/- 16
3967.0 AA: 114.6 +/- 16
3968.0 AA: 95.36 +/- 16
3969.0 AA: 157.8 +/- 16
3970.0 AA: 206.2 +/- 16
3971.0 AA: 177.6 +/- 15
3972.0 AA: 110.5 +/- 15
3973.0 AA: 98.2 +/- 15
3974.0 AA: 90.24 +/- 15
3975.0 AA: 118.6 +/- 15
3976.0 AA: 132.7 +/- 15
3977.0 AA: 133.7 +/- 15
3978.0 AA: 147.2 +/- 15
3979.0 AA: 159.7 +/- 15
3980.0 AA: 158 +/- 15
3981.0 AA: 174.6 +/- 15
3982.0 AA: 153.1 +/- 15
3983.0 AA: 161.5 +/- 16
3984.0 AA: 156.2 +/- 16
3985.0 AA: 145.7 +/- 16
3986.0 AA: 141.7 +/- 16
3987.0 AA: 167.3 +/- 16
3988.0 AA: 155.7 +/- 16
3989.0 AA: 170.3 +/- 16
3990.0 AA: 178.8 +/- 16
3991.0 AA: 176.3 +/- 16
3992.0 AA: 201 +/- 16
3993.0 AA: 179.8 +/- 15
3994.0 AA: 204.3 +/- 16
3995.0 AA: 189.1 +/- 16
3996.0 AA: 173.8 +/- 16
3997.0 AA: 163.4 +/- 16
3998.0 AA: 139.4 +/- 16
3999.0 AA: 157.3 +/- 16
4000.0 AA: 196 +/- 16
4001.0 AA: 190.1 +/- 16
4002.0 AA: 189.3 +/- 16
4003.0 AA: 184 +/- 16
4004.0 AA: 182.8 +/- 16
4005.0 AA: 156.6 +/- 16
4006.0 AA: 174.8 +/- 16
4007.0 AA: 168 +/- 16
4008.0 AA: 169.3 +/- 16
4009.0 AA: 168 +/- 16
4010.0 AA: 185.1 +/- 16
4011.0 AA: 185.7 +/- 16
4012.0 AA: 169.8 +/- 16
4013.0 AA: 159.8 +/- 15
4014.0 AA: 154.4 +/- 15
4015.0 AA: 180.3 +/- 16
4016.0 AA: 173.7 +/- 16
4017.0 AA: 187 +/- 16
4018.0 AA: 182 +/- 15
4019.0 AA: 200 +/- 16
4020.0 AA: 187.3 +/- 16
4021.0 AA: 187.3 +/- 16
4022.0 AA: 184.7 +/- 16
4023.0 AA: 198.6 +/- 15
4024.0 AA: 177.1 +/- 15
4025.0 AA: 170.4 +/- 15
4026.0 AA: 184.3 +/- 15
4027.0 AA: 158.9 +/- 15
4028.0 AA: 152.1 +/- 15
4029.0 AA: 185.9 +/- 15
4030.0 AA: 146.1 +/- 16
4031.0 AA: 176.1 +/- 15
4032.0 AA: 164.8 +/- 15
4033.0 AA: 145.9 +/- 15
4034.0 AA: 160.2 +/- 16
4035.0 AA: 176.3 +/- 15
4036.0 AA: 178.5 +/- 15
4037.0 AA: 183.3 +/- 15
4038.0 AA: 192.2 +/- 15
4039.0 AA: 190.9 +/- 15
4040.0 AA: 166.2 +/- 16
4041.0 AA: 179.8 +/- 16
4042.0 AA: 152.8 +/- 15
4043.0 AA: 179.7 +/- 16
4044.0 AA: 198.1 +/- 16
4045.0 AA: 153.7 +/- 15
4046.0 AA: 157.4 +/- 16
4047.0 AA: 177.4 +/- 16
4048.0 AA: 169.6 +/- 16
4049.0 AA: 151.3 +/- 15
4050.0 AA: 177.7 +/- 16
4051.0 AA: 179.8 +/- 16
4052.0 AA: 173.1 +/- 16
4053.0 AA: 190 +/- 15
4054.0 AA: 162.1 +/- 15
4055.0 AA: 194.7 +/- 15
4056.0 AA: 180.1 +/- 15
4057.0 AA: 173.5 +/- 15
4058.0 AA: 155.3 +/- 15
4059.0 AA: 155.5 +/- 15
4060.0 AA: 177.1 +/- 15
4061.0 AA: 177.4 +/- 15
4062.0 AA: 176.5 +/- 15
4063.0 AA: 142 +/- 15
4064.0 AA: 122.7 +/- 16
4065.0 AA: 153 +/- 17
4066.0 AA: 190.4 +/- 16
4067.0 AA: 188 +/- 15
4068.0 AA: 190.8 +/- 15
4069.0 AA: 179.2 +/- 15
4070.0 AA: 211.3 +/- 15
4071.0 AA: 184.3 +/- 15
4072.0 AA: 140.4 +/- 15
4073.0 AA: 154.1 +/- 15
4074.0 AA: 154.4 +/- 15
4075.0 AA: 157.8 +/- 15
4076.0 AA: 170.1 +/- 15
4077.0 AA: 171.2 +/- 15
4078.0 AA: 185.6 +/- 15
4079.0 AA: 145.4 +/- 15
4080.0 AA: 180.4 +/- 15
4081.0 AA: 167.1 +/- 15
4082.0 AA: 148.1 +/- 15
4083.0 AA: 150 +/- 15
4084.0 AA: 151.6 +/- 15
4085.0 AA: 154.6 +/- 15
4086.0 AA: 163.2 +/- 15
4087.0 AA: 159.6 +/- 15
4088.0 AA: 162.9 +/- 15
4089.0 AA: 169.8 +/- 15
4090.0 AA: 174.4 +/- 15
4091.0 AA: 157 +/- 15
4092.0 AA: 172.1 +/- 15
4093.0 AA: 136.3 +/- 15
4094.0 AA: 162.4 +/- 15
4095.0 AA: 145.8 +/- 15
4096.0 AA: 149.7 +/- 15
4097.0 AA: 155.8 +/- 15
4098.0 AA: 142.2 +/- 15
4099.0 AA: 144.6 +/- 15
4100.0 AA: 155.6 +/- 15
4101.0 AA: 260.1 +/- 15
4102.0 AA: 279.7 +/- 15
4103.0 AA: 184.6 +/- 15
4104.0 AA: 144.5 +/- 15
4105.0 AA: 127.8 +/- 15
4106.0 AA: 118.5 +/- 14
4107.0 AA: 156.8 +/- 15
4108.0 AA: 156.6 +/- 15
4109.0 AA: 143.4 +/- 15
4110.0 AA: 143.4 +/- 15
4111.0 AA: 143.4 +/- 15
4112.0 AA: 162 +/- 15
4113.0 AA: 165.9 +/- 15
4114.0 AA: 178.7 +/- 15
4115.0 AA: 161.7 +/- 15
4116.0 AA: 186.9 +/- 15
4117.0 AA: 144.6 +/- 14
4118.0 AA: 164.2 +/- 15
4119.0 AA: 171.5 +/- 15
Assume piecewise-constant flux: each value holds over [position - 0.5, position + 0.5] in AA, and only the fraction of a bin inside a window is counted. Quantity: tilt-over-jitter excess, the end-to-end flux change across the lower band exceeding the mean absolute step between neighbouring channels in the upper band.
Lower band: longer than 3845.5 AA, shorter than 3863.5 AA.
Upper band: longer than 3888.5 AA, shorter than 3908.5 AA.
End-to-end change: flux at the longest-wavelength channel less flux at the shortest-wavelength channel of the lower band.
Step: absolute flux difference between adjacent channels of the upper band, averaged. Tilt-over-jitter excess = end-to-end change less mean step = -22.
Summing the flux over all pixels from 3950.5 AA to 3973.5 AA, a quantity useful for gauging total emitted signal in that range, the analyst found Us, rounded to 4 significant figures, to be 3356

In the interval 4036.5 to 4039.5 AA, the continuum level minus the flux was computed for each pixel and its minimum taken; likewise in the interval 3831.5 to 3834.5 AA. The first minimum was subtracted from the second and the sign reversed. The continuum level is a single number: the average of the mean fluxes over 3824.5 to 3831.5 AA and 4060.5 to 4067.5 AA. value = -74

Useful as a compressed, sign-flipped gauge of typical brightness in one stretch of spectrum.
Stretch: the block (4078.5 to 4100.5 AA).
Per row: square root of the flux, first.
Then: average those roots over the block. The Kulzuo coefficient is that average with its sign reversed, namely -12.5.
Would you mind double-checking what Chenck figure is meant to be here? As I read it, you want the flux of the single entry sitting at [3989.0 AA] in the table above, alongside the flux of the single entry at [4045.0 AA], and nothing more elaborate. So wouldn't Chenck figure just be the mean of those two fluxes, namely 162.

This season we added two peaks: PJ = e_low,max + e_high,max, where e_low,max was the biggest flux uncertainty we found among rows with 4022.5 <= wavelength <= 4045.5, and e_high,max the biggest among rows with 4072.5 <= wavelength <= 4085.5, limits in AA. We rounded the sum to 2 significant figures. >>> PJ 31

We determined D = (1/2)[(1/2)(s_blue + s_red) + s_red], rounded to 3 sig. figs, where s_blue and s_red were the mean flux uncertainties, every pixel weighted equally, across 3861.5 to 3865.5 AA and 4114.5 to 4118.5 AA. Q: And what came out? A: 15.6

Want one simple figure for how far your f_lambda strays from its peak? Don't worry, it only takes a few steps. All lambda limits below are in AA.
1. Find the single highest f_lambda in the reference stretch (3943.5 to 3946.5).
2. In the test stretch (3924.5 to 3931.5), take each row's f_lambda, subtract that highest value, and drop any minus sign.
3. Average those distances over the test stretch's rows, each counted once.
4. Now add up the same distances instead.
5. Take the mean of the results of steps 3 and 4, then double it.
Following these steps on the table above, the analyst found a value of 158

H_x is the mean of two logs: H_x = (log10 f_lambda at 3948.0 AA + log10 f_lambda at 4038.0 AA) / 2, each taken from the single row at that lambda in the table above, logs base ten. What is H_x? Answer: 2.25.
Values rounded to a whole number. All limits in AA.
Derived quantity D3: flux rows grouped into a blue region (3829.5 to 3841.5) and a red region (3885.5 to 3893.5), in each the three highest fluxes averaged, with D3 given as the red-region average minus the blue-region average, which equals 47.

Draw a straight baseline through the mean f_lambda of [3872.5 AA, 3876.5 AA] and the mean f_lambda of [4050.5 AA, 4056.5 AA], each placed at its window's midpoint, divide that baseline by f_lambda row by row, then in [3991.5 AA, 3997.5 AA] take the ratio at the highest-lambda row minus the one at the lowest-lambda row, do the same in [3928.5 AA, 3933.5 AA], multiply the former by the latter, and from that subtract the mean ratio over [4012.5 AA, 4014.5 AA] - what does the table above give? -1.10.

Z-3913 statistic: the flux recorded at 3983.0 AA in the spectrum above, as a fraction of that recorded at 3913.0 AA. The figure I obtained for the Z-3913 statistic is 0.99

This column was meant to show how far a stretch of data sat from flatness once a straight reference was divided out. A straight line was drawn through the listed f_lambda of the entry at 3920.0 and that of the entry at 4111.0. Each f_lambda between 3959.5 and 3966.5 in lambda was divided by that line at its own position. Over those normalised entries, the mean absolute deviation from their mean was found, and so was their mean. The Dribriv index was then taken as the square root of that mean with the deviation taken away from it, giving 0.90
